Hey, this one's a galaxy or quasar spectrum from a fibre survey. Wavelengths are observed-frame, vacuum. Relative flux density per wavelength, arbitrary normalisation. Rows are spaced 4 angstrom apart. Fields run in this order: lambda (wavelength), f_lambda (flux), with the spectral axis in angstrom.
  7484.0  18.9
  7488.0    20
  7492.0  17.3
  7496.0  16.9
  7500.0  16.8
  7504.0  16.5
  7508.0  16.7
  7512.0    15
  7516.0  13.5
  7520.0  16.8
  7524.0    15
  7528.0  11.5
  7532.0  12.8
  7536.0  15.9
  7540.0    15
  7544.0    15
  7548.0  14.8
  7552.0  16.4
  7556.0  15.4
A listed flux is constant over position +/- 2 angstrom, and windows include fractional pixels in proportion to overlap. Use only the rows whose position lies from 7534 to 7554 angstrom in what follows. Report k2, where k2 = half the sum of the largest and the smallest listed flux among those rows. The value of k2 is 15.6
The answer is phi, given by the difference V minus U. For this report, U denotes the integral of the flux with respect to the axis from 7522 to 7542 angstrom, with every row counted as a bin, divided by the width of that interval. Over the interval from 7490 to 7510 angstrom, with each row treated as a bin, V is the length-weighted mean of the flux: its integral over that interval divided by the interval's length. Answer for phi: 3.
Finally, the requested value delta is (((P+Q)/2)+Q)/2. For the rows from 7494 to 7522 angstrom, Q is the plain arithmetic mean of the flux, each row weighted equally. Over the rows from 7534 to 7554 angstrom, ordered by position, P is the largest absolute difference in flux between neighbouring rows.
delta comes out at 12.4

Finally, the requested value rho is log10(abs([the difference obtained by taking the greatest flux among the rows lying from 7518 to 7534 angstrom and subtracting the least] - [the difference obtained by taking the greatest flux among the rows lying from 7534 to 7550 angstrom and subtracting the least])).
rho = 0.6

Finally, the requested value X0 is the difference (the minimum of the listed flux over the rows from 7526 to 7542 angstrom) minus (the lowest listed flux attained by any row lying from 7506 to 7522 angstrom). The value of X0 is -2.0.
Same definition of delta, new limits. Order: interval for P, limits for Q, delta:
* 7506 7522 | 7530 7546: 11.8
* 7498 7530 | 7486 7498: 14.4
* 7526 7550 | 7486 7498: 14.3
